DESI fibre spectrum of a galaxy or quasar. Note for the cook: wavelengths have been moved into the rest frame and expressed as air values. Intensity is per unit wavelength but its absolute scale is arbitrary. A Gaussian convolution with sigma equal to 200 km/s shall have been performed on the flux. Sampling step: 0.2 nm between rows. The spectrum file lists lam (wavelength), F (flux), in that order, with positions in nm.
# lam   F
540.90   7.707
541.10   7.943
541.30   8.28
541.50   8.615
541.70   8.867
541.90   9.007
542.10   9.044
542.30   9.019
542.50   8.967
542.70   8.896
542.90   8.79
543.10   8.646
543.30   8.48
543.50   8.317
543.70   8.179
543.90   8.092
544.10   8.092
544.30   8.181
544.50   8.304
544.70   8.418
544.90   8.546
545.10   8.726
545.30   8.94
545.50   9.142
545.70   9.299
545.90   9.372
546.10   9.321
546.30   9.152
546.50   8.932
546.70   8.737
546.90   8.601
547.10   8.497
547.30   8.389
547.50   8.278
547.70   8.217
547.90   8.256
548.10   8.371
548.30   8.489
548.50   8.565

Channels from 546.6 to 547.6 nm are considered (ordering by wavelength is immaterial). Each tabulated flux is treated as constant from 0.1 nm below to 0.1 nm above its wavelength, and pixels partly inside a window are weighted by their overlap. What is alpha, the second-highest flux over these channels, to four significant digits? 8.601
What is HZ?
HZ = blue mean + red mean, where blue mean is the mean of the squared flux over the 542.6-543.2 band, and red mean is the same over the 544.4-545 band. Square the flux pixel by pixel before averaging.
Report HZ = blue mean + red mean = 148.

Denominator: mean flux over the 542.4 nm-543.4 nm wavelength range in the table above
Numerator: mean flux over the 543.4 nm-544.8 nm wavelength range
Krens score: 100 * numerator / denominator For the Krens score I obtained 94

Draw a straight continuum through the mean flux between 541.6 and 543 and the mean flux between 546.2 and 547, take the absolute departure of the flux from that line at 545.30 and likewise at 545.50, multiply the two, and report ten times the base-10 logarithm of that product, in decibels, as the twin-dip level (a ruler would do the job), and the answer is -18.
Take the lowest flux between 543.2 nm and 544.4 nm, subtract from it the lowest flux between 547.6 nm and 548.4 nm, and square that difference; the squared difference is 0.02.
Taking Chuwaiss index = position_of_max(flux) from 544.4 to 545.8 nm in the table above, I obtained 545.70 nm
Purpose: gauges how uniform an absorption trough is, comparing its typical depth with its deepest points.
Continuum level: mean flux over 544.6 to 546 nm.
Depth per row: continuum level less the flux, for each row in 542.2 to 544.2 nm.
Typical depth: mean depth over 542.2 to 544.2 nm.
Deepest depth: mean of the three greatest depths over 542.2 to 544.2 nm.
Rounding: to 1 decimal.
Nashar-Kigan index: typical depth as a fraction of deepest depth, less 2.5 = -2.0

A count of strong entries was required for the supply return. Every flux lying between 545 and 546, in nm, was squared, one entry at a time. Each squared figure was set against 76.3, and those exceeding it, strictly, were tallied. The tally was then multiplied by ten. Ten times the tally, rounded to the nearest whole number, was 40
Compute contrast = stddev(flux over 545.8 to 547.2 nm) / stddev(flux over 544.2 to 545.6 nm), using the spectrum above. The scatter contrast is 1.0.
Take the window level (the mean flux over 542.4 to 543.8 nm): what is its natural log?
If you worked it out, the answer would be 2.15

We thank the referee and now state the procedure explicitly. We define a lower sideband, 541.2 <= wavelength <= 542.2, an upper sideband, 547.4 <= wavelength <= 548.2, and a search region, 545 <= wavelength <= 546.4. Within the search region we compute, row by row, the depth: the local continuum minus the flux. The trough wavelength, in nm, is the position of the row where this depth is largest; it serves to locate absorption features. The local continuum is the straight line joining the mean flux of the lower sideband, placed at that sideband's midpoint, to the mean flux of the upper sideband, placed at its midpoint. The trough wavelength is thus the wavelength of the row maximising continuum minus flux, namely 545.10 nm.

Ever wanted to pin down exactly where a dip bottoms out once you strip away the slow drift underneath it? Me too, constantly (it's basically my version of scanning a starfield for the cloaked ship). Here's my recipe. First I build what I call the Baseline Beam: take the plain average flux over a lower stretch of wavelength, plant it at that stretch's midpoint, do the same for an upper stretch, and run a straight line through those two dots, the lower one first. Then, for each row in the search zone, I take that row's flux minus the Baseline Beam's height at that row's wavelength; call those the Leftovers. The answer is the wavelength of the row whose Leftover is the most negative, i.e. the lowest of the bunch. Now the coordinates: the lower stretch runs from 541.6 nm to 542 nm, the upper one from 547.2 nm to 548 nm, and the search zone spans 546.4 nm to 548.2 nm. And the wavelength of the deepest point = 547.70 nm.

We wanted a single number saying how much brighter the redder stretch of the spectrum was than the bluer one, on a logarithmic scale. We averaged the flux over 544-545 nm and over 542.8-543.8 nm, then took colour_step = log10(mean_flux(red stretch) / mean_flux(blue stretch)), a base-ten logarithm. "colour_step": -0.01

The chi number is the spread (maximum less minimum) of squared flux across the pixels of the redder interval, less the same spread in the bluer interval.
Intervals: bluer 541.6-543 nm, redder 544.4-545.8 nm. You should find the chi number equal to 13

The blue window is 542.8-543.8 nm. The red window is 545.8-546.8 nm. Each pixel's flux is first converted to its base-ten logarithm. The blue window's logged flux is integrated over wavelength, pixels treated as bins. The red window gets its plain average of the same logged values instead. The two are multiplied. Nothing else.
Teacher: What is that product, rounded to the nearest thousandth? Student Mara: 0.890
